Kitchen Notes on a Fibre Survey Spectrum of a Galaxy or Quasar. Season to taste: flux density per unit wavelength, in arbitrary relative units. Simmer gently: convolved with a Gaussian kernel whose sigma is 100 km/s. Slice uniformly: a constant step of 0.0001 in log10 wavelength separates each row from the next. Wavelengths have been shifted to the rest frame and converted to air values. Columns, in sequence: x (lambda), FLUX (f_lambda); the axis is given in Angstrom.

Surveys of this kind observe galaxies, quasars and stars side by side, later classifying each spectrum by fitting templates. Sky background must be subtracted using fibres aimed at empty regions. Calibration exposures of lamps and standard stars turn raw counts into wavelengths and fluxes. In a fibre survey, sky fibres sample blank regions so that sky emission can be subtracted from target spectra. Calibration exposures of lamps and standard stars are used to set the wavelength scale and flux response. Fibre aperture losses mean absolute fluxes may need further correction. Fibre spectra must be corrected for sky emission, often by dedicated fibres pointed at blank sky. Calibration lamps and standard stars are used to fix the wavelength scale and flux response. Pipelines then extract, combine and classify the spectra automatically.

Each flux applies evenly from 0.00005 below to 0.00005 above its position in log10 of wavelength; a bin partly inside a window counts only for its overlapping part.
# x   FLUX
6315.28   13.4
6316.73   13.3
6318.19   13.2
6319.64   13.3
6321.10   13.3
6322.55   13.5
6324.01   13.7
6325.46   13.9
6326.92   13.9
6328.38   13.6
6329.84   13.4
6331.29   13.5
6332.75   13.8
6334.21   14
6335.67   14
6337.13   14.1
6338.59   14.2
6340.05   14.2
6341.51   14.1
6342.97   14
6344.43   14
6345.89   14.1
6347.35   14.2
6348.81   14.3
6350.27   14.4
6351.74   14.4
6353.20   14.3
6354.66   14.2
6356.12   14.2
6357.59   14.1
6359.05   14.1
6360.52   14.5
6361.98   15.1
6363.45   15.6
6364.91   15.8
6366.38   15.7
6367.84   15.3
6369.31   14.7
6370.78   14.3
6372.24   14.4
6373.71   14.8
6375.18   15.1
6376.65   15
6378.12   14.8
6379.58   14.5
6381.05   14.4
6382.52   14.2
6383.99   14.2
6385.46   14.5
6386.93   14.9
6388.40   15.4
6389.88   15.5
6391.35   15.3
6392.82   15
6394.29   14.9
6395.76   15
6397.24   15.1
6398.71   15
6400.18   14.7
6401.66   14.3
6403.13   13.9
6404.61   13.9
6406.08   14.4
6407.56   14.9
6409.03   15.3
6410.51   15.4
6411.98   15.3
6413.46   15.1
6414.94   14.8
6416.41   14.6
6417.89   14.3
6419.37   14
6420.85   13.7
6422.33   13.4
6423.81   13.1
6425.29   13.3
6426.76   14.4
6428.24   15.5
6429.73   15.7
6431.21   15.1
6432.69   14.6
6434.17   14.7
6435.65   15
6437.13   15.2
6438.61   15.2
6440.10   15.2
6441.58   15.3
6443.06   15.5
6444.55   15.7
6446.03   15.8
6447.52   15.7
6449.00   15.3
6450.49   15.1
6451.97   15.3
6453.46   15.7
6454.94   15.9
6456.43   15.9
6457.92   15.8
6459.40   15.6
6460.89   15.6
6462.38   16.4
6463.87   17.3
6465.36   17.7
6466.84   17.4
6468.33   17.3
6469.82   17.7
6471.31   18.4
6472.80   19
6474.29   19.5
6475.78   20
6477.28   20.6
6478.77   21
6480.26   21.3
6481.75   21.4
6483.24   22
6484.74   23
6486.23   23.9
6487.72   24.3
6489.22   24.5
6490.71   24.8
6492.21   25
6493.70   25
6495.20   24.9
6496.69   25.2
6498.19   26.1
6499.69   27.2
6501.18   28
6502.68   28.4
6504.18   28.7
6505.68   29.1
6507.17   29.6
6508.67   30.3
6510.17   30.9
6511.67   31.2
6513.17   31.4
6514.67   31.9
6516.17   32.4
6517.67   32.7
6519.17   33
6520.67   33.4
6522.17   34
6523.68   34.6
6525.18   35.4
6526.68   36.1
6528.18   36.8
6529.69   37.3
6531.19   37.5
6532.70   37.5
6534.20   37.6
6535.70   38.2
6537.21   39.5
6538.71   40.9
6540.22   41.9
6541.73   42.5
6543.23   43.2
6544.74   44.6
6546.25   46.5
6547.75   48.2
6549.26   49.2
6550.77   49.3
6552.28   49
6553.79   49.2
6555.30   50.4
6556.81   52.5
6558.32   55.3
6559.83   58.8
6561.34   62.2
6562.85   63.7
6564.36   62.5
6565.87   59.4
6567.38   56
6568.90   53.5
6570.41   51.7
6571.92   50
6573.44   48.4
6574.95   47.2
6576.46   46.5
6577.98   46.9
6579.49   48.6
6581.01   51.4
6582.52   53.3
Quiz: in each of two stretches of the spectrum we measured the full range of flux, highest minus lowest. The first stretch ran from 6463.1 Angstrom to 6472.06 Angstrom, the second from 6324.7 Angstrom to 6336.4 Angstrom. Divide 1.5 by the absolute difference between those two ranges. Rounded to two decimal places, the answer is 3.00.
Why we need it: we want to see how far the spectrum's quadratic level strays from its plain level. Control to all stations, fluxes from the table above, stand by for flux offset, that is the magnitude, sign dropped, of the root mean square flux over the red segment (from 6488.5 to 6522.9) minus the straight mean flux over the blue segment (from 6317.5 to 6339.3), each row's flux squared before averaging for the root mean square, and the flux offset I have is 16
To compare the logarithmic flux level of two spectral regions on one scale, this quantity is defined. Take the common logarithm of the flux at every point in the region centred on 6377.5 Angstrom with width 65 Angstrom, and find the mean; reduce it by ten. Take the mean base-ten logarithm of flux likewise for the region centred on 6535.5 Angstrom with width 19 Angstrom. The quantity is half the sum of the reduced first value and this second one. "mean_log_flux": -3.62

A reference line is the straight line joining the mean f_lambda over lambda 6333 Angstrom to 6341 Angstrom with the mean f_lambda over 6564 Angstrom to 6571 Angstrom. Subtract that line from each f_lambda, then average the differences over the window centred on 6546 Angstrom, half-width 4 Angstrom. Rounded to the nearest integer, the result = -6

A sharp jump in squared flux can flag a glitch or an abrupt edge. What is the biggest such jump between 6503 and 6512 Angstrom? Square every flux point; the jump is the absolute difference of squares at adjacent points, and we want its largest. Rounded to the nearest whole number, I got 42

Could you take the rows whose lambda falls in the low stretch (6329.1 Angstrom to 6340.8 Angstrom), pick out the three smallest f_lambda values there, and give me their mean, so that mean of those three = 14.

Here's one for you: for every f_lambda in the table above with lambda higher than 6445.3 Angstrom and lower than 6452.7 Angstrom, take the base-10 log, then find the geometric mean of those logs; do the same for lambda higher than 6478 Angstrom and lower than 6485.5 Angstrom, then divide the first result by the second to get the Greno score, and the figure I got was 0.89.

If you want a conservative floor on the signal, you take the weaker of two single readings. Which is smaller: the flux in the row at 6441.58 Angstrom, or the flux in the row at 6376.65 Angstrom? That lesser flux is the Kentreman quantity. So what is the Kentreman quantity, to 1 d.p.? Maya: 15.0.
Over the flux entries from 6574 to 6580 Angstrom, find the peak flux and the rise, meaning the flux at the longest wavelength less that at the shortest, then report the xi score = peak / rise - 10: 25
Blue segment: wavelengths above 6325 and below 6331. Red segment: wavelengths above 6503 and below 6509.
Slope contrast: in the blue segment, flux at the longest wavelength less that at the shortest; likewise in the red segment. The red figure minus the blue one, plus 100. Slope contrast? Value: 102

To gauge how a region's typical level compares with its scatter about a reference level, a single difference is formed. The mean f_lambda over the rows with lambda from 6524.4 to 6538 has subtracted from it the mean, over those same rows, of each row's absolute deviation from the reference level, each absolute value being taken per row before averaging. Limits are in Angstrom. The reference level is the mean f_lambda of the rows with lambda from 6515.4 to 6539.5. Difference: 36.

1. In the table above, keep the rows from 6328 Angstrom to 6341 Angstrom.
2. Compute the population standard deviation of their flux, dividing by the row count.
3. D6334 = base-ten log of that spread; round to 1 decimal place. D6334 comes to -0.5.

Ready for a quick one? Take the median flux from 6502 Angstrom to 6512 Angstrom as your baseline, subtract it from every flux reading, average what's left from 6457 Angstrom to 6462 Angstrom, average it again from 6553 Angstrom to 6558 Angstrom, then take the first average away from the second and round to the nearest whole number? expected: 35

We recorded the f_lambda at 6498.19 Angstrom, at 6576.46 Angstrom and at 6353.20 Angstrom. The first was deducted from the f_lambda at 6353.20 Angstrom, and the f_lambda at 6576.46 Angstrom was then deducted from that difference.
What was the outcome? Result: -58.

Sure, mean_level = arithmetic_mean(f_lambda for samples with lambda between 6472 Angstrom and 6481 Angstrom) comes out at 20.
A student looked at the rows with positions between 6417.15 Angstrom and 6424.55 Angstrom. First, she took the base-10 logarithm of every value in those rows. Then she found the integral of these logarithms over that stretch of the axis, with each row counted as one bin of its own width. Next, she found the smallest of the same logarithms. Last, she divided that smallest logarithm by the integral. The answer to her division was 0.133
